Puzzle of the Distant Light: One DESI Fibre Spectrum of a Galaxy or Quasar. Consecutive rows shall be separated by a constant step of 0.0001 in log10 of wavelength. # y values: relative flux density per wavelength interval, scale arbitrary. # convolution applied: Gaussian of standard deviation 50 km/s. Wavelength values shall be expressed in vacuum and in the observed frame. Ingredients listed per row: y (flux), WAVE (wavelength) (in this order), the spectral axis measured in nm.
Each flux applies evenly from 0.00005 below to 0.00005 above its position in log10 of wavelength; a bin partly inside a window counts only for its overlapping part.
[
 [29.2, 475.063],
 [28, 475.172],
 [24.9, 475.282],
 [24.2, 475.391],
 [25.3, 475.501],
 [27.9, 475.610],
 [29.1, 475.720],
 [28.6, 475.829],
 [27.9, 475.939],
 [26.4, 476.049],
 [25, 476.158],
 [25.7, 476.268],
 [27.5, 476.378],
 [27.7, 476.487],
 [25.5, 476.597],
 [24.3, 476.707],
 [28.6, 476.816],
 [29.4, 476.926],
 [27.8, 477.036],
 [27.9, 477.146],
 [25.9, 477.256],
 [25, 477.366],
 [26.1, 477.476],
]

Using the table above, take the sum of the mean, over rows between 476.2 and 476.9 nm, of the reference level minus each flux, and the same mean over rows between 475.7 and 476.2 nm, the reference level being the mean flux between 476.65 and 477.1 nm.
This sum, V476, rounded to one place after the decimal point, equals 1.1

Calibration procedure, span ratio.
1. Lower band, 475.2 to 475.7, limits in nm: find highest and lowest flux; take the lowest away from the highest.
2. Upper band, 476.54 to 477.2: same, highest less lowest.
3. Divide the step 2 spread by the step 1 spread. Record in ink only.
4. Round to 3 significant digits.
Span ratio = 1.38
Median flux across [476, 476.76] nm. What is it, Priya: 25.7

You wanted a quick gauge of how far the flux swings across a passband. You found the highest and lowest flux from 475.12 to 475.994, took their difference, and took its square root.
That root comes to 2.21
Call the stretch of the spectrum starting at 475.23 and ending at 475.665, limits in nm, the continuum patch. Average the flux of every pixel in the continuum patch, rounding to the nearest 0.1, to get 25.6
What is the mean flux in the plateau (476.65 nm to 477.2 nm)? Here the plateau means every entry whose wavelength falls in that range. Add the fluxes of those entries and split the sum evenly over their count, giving 27.6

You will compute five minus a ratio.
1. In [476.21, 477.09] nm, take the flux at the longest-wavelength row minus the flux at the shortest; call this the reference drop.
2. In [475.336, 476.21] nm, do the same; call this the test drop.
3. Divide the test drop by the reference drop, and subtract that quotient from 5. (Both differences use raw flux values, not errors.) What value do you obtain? 4.6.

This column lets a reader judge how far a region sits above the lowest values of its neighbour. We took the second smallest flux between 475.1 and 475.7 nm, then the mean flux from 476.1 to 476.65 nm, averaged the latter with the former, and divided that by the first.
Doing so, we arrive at 1.03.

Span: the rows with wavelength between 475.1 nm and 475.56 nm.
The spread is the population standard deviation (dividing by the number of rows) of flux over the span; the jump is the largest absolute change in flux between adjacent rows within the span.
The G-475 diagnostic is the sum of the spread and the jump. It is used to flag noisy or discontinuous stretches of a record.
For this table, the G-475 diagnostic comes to 4.5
